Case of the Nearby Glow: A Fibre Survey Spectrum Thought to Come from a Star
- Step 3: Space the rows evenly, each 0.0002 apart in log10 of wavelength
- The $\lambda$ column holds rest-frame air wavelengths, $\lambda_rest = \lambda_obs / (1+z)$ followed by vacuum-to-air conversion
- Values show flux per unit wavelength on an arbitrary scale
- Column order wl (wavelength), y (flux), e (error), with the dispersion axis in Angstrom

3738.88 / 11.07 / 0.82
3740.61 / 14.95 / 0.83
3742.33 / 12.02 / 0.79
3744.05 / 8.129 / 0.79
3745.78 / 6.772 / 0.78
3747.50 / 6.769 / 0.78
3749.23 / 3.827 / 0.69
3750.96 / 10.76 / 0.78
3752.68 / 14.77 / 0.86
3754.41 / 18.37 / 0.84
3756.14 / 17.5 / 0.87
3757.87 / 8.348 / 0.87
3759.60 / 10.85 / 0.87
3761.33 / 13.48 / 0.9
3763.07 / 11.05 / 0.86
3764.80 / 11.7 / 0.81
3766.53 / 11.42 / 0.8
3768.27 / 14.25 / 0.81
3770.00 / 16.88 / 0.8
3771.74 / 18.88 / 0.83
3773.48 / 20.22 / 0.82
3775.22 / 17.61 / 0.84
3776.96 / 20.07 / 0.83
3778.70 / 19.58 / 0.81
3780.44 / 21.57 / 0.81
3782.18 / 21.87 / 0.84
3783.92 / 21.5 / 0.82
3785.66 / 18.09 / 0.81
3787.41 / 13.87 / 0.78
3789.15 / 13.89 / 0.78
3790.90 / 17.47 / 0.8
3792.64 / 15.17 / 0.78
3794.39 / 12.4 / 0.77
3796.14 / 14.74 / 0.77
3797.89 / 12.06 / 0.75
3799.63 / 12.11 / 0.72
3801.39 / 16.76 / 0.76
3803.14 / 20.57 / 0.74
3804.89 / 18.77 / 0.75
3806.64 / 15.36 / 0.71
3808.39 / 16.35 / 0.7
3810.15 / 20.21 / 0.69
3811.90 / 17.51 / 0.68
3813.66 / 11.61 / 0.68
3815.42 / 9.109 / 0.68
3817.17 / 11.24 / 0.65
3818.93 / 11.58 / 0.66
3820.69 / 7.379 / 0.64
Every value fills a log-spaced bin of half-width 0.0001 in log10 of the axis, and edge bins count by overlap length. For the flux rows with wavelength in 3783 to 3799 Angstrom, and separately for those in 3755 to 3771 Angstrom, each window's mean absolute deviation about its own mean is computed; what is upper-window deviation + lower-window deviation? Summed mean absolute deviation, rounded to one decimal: 4.8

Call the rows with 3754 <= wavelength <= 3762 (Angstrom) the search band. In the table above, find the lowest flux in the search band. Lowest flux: 8.348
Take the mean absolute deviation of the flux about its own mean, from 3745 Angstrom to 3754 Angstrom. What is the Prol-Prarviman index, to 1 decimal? 3.3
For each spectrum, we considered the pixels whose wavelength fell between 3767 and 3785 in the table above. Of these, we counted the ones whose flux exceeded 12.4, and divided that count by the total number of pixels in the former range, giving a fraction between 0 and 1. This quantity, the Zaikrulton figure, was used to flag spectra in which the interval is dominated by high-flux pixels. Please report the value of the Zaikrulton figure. 1.0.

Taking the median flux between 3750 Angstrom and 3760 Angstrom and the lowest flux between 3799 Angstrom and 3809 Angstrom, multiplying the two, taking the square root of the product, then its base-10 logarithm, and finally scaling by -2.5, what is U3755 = -2.74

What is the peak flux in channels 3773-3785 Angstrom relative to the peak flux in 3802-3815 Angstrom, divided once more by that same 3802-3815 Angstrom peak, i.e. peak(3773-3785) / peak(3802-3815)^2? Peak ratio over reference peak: 0.052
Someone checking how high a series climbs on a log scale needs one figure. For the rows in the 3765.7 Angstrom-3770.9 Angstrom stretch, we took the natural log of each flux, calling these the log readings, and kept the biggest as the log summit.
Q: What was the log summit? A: 2.83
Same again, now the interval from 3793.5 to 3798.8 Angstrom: 2.69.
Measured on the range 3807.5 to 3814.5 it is 3.01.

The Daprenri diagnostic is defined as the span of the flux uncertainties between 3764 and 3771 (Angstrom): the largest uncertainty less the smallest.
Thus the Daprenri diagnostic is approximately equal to 0.010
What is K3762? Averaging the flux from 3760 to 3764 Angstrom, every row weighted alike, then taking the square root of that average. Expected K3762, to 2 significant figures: 3.5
